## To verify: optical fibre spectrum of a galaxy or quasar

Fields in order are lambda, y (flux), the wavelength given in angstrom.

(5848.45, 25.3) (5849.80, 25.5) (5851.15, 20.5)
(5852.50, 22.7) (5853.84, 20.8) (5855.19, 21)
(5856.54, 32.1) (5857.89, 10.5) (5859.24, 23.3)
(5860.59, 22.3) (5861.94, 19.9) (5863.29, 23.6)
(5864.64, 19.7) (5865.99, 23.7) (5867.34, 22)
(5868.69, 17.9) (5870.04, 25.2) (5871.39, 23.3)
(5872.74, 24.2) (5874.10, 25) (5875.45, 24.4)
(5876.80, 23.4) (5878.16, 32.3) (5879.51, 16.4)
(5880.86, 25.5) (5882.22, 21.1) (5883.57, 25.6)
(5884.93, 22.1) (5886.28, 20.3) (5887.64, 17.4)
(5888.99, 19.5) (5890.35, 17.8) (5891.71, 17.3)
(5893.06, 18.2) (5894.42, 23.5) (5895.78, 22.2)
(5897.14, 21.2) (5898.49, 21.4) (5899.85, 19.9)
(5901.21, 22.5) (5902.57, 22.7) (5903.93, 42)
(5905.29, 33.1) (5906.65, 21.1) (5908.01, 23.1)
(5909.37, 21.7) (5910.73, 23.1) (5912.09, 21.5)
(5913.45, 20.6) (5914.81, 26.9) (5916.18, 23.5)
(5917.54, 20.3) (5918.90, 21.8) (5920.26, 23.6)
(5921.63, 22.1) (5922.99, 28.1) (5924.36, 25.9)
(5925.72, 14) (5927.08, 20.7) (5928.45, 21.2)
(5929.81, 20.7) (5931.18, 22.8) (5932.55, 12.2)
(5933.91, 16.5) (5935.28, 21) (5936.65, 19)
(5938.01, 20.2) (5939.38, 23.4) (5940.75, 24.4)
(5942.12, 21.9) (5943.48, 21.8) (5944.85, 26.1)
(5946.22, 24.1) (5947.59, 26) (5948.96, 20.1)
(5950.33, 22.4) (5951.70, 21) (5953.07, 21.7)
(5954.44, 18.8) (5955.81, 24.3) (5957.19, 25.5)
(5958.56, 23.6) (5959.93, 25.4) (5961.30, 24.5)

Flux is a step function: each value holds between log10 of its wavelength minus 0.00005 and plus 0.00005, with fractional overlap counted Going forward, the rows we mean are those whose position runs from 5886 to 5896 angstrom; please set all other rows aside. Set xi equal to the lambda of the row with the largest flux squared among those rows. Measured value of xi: 5894.42 angstrom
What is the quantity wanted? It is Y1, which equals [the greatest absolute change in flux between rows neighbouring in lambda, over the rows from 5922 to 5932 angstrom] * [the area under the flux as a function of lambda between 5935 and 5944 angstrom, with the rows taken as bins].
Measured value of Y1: 2325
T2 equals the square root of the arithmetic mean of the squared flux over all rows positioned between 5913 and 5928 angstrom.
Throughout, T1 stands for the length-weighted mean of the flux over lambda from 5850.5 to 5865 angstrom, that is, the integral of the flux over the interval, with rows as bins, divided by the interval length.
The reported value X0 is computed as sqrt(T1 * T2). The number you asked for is 22.2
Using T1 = 21.5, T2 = 22.8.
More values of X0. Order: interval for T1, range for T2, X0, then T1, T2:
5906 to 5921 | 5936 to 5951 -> 22.6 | 22.5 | 22.8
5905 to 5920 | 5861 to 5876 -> 22.9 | 23.1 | 22.7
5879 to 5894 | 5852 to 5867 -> 21.2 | 20.2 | 22.3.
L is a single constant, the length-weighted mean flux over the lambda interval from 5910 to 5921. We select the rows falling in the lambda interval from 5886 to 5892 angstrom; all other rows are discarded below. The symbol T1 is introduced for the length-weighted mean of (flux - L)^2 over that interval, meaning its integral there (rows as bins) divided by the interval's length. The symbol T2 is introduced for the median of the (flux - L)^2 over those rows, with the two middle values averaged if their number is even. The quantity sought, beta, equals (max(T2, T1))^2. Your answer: 555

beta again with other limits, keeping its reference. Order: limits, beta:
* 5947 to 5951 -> 42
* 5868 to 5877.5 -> 36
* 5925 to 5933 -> 898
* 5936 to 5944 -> 17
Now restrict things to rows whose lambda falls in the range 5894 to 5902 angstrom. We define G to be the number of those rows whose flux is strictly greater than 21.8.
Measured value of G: 3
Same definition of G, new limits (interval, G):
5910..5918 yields 3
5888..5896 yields 2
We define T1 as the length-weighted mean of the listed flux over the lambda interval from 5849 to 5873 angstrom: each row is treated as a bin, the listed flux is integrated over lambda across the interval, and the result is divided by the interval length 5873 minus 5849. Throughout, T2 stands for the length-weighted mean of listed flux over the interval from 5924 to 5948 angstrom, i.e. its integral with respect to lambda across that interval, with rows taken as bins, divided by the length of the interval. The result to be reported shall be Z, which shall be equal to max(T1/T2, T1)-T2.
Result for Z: 1.0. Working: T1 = 22.1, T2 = 21.1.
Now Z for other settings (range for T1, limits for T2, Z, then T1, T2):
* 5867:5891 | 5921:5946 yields 1.1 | 22.4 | 21.3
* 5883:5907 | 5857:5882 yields 0.2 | 22.7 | 22.4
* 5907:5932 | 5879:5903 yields 1.4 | 22.2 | 20.8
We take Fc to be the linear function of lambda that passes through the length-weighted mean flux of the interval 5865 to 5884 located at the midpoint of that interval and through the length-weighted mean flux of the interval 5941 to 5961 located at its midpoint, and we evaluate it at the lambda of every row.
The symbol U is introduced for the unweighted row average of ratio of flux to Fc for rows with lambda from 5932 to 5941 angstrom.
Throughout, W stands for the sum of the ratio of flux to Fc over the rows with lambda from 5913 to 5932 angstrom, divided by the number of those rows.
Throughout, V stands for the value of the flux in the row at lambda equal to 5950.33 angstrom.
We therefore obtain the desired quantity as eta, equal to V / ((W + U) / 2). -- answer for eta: 24.9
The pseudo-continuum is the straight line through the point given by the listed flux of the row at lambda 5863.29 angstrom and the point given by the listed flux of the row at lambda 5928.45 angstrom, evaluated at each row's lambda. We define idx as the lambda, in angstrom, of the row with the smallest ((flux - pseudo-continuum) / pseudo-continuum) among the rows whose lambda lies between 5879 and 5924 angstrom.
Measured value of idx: 5879.51 angstrom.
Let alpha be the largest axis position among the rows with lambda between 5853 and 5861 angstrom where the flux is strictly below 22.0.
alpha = 5857.89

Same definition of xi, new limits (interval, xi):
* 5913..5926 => 5922.99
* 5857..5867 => 5865.99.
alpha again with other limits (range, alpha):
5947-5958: 5954.44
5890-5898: 5897.14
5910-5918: 5917.54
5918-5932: 5929.81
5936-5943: 5942.12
